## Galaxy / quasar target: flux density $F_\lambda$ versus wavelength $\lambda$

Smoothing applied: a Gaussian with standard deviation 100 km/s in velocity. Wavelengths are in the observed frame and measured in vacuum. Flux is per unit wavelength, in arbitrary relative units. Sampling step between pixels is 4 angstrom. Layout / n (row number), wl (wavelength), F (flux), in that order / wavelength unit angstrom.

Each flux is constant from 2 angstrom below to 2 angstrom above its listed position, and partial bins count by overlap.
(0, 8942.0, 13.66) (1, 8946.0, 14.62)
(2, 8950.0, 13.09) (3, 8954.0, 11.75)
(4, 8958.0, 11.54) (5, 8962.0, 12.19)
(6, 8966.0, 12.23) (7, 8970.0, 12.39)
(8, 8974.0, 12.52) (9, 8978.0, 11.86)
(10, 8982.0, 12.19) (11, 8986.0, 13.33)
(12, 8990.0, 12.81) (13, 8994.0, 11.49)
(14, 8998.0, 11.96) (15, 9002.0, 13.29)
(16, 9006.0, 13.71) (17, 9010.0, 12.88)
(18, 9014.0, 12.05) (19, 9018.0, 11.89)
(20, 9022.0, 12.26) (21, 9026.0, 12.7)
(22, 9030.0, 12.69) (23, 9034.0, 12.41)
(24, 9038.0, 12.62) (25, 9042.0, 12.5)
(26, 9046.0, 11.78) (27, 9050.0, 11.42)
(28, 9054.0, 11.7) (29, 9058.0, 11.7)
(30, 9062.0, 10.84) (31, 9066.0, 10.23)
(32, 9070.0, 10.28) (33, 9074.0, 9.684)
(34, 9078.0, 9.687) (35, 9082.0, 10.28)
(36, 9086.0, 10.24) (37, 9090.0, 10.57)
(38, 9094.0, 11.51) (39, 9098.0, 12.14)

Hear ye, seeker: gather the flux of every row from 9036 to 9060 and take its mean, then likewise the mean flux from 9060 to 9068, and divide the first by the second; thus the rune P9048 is 1.13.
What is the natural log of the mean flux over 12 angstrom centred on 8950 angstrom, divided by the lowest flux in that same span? 0.113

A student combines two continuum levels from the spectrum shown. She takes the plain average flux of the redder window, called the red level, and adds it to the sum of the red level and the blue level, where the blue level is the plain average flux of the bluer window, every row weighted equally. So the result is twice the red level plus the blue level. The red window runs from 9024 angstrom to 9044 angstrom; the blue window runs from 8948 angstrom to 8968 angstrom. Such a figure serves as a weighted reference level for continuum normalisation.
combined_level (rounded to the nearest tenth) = 37.3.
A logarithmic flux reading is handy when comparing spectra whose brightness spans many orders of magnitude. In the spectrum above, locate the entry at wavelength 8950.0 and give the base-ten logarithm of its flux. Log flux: 1.12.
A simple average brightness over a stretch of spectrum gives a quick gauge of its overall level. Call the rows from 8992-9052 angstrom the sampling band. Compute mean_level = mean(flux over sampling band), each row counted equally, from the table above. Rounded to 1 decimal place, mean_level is 12.4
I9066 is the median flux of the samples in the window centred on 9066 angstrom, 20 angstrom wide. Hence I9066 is 10.28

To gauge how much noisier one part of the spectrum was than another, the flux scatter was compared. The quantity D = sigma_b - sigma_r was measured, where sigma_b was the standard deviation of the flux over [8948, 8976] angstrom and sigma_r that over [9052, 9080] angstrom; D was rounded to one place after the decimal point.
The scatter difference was -0.3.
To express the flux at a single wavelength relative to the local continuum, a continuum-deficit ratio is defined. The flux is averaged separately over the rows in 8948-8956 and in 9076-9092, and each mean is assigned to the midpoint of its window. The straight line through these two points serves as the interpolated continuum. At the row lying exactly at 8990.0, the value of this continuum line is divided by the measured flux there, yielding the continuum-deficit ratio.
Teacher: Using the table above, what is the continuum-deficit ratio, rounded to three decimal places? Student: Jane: 0.920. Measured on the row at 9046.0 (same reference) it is 0.920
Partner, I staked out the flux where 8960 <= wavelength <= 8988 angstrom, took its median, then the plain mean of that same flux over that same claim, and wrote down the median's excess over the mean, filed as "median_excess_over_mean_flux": -0.16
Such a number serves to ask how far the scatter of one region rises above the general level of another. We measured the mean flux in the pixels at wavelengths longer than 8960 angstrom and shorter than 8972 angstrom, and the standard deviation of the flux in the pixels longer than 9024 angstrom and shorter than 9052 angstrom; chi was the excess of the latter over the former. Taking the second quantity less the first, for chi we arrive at -11.8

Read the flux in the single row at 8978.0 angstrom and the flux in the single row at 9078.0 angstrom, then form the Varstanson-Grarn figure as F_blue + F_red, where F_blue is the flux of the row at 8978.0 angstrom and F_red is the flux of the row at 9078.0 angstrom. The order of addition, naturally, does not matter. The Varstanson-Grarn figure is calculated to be 21.5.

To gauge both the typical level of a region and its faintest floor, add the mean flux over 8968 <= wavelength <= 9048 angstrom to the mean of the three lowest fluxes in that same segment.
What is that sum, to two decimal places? 24.18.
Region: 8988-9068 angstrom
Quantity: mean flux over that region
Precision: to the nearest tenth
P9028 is 12.1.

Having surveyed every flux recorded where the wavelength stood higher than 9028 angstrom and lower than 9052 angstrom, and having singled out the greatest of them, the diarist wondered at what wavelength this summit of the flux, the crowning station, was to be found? 9030.0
